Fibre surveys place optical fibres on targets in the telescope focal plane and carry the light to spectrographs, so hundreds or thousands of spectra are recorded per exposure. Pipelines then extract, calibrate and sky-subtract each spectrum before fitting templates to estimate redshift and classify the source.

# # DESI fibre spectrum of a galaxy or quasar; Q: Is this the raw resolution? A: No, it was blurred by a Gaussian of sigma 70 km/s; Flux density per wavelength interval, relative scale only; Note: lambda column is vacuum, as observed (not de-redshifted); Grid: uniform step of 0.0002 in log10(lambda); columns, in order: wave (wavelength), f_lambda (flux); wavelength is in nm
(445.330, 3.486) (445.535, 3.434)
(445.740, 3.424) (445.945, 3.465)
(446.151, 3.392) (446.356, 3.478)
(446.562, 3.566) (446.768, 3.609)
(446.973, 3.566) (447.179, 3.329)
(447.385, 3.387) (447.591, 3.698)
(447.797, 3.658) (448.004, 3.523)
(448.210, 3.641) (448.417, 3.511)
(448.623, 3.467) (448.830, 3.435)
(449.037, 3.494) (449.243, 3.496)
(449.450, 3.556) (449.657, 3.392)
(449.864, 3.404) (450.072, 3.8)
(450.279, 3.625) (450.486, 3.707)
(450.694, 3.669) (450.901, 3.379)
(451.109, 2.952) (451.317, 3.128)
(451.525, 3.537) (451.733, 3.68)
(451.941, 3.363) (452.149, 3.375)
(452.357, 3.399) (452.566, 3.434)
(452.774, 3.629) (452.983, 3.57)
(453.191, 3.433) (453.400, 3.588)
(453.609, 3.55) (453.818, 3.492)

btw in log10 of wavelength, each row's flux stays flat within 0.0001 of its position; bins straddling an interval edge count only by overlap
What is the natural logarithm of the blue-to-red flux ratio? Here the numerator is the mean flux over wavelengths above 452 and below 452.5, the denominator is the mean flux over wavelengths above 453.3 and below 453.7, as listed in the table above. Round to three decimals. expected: -0.052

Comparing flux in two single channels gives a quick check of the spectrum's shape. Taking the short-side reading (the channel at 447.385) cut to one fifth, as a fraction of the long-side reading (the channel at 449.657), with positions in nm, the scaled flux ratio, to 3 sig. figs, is 0.200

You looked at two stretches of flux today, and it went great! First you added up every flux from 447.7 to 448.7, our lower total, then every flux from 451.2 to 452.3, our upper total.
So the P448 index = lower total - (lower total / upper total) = 16.8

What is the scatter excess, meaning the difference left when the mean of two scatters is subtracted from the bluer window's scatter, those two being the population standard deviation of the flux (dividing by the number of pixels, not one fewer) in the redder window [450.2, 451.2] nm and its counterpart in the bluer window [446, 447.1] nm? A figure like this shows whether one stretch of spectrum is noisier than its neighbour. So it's -0.10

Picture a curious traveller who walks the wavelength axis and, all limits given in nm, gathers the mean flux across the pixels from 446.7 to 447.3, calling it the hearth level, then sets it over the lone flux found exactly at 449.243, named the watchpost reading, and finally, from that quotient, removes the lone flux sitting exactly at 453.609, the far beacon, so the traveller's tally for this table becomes -2.55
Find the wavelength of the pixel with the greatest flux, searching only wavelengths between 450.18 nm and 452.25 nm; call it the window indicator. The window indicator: 450.486 nm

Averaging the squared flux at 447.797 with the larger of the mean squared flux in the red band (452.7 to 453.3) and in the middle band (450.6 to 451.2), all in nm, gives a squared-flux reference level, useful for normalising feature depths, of 13.0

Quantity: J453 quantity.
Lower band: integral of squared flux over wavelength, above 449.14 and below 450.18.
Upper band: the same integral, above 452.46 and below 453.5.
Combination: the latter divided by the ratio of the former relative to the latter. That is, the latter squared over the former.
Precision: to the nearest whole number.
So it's 13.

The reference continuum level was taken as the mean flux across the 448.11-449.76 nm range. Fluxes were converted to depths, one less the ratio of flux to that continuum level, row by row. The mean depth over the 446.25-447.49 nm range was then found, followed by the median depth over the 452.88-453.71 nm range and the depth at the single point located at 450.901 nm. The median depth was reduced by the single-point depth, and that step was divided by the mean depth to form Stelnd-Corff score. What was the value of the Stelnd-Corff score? -18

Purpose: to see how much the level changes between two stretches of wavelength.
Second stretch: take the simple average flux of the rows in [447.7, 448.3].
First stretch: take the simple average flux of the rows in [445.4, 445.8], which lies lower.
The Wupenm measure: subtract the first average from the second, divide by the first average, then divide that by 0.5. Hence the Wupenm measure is 0.10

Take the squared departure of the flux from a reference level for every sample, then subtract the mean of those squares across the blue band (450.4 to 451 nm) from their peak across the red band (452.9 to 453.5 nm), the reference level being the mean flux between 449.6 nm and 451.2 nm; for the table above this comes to -0.021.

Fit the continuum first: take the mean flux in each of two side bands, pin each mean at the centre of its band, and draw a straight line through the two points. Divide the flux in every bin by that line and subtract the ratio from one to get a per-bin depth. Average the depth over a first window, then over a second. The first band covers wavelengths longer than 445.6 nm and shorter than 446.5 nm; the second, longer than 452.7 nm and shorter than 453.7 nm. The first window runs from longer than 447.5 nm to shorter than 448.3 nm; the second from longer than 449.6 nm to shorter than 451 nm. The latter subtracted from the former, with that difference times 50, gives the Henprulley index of -1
